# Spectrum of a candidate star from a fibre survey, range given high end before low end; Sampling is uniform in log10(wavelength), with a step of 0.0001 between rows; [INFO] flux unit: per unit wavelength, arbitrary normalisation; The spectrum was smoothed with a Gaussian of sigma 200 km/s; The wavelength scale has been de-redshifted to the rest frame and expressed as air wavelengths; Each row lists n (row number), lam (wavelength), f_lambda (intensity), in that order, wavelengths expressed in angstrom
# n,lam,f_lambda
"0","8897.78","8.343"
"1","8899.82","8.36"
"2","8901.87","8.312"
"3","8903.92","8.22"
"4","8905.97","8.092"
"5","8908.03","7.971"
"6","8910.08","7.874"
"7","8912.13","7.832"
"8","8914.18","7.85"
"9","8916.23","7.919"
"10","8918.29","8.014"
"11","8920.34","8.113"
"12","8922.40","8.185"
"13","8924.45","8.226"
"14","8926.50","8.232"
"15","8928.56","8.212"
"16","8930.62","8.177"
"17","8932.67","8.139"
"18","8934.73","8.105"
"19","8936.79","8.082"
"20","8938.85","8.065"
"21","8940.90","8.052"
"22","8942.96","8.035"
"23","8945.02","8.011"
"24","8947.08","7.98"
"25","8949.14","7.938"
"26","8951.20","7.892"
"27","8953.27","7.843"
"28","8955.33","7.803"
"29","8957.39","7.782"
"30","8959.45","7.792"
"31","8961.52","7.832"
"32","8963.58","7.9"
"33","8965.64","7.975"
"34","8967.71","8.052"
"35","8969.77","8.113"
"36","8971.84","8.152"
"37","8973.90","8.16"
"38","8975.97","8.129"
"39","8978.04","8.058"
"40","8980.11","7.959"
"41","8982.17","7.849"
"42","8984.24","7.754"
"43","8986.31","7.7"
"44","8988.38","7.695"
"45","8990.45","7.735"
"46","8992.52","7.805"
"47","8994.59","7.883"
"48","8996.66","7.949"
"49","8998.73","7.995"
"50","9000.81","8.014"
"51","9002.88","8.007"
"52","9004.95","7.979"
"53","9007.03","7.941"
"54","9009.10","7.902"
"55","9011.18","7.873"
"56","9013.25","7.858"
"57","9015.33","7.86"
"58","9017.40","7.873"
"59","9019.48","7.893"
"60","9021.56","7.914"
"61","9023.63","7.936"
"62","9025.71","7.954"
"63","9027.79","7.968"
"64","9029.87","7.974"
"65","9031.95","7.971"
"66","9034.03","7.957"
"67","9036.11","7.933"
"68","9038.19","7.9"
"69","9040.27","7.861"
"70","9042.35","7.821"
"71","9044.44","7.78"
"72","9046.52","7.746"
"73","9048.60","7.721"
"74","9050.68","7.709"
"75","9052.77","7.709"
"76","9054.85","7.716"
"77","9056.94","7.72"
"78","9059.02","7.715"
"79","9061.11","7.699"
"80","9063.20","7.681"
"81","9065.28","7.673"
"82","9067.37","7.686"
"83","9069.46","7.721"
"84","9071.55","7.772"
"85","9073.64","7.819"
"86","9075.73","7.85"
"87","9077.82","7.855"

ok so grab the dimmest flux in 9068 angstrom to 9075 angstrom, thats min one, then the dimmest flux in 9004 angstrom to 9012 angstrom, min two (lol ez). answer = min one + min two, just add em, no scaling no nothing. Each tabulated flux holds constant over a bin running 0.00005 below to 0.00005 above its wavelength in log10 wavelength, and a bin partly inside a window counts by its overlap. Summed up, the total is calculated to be 15.6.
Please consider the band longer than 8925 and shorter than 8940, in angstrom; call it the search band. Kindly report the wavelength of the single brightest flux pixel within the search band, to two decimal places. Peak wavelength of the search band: 8926.50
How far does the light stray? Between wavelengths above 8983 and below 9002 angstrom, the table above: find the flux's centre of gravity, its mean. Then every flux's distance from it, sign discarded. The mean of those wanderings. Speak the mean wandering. 0.11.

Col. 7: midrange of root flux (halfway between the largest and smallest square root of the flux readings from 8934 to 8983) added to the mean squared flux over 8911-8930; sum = 67.9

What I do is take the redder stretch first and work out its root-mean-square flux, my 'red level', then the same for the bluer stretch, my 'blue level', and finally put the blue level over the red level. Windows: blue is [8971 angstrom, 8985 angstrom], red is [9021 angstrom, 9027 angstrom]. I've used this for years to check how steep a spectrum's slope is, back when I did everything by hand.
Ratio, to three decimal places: 1.010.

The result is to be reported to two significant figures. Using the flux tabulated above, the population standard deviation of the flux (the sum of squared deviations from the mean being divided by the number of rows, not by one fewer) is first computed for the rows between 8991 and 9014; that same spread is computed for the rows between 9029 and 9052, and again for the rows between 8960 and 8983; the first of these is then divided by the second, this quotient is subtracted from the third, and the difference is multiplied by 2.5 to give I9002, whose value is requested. -1.4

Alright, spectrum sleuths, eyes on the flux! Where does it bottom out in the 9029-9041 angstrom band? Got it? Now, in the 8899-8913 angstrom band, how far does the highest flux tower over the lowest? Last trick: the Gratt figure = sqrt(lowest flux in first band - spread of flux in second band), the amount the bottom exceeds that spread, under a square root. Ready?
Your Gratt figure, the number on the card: 2.71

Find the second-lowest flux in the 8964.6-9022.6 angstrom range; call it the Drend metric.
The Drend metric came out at 7.7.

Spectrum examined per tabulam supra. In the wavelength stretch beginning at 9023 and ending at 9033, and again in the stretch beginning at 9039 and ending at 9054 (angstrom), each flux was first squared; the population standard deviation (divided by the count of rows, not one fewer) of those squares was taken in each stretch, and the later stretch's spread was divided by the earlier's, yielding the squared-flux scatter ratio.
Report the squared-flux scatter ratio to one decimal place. 3.8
